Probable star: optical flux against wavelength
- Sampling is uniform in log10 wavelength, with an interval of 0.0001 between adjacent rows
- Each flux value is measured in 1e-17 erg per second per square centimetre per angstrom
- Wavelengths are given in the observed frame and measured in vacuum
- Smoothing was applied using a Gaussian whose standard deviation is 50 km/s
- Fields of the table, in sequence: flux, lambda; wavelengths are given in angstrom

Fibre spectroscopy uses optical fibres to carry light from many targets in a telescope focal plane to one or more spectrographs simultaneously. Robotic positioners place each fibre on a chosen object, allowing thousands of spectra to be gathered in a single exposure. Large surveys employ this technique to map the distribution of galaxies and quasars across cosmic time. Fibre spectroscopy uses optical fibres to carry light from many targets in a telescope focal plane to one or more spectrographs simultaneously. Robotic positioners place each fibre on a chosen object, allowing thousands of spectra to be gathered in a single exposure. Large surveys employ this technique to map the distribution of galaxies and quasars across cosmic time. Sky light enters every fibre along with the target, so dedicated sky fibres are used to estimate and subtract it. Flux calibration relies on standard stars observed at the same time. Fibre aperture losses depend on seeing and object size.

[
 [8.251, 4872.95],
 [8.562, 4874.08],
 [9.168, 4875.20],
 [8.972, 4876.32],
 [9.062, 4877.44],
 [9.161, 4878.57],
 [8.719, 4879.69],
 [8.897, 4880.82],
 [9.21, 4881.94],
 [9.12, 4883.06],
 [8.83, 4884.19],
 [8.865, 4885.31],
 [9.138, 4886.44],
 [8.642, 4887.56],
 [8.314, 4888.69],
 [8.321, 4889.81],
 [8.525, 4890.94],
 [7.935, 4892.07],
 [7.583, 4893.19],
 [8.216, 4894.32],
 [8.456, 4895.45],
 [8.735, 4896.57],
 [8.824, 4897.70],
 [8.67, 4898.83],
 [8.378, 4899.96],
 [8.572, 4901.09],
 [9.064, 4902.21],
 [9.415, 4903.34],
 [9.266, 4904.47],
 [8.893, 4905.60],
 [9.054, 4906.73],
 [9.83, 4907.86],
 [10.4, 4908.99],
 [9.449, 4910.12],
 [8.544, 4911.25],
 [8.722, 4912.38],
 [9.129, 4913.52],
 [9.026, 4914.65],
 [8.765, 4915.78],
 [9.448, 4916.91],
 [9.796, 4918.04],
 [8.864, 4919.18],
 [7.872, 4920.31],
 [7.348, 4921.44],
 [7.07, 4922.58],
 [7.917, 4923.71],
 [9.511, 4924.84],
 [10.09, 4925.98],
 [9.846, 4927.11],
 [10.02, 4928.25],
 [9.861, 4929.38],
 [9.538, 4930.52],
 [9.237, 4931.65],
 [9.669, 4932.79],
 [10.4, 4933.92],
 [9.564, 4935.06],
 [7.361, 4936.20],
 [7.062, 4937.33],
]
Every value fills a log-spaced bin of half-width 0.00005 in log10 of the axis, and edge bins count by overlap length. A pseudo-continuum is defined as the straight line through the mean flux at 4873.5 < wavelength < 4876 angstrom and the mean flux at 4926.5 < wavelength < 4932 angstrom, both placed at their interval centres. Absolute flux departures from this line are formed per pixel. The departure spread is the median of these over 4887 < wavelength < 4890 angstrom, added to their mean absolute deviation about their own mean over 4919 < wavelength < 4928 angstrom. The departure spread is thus 1.6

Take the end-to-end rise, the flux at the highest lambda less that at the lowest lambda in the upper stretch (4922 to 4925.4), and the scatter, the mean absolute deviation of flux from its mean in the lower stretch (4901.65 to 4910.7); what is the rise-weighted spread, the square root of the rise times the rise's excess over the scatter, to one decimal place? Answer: 2.3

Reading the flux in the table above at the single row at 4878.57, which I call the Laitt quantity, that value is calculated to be 9.161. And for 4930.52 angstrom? 9.538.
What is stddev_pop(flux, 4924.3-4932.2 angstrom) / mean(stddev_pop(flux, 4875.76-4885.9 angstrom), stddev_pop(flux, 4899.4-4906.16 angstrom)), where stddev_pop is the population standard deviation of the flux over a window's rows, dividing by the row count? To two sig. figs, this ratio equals 1.1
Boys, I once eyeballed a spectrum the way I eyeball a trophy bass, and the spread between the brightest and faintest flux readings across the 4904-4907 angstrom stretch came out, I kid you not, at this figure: 0.37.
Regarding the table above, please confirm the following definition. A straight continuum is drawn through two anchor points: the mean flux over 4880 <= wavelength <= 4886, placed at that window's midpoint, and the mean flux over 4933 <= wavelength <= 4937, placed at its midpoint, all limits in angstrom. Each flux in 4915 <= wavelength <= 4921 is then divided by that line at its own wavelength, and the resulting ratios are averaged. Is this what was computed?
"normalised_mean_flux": 0.99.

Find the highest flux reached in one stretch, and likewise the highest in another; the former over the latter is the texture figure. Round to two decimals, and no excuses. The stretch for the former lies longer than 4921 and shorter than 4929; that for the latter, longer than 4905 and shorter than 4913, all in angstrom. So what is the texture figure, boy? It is 0.97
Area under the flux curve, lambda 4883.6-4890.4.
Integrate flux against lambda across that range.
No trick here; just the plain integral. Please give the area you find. 59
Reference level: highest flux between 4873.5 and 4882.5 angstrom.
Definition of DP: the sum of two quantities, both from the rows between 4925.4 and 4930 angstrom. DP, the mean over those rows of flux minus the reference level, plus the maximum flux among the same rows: 10.8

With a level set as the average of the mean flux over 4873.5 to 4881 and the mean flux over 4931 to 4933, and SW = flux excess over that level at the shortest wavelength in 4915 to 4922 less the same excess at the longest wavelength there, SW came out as 1.4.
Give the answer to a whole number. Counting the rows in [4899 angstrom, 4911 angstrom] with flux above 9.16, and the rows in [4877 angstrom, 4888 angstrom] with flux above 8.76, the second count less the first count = 3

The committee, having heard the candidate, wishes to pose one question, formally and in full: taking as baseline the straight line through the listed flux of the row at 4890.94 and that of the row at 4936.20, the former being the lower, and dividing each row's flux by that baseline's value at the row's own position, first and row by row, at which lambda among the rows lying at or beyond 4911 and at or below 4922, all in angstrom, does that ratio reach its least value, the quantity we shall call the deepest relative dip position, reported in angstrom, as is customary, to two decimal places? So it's 4921.44 angstrom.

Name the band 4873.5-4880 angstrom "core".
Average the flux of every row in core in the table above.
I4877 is 8.94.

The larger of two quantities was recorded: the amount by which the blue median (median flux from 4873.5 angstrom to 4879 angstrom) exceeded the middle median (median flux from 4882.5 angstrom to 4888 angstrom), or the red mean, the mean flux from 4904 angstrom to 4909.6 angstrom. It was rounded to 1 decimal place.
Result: 9.5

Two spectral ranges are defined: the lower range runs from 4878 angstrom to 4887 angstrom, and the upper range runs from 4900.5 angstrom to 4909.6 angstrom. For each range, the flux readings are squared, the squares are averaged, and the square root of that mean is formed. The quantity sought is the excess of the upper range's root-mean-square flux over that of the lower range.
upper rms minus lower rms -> 0.33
